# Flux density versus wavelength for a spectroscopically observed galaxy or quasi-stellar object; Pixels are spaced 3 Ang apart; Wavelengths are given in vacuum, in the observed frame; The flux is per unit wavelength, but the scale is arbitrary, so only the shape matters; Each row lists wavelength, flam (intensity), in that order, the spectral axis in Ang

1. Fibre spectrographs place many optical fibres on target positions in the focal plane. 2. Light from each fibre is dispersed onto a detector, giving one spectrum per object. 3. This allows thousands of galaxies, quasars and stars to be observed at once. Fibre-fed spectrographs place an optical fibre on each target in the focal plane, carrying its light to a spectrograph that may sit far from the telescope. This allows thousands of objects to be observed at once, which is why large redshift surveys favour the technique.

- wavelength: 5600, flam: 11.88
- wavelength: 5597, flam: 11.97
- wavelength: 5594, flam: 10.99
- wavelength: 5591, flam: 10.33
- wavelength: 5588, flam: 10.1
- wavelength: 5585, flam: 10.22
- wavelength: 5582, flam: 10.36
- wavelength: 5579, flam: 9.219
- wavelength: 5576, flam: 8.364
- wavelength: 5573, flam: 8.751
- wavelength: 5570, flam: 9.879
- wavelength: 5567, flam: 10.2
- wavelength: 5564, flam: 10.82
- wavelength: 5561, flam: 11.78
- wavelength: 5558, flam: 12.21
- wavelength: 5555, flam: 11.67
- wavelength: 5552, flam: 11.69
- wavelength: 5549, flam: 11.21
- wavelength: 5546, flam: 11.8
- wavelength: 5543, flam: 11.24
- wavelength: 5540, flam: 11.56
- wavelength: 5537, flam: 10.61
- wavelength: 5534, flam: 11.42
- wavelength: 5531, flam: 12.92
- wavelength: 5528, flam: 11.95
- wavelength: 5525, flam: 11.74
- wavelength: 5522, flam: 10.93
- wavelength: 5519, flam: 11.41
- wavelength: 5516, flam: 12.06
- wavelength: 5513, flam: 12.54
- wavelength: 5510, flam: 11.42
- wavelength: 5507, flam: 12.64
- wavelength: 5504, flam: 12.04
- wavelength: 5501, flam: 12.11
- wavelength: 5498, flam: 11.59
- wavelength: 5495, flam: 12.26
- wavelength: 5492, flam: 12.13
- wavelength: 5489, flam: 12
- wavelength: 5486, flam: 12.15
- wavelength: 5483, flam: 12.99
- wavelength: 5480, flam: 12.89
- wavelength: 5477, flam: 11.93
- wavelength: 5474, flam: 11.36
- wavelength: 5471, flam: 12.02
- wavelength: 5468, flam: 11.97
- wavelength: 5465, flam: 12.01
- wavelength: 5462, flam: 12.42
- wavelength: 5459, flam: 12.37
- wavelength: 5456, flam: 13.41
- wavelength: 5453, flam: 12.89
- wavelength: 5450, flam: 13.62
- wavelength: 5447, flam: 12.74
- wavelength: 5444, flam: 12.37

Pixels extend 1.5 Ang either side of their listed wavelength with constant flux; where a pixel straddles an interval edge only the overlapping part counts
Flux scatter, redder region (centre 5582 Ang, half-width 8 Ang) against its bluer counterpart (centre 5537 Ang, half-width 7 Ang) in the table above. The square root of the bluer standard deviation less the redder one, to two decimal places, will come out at 0.02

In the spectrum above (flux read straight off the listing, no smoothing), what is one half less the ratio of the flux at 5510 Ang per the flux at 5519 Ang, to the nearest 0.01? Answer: -0.50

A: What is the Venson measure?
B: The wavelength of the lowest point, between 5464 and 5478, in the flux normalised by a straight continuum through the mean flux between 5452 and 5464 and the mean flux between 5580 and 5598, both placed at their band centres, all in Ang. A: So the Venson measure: 5474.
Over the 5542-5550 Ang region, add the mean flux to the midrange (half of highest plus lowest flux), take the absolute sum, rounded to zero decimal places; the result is 23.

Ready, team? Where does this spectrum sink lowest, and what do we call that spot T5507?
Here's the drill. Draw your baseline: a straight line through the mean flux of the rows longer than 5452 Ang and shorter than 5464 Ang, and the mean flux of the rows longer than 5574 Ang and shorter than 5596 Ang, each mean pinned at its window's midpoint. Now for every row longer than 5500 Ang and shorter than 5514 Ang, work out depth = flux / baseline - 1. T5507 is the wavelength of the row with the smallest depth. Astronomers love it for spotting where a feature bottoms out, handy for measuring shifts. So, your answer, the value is 5510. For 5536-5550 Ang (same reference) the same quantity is 5537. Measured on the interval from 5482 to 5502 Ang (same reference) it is 5498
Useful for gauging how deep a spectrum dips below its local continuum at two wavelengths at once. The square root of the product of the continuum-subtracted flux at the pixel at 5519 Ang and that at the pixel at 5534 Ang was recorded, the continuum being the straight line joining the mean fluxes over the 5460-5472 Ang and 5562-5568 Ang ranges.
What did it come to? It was 0.2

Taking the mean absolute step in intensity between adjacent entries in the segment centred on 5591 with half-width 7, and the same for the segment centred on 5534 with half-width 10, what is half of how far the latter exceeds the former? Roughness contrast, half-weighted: 0.15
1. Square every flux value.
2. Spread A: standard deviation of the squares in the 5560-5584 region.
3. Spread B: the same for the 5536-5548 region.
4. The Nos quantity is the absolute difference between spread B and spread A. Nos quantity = 11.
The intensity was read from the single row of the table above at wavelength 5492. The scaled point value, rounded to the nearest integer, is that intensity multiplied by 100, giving 1213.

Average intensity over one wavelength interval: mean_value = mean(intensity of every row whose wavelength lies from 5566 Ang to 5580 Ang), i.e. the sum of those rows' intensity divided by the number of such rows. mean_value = 9.3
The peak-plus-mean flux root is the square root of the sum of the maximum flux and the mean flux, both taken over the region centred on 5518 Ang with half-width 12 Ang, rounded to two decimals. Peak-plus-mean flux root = 4.95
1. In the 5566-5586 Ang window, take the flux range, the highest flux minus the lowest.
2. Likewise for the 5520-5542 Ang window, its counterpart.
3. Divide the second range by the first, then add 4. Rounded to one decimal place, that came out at 5.2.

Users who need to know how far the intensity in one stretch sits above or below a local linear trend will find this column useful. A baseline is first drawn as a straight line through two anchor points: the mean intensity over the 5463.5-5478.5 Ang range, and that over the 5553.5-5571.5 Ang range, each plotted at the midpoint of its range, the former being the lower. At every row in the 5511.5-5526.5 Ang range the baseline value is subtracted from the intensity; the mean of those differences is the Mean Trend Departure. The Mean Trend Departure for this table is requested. 0.28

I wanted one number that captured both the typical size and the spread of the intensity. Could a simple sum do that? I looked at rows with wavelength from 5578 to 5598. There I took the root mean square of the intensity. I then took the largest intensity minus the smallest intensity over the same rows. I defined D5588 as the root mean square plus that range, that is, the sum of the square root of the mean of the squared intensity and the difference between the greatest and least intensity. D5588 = 13.2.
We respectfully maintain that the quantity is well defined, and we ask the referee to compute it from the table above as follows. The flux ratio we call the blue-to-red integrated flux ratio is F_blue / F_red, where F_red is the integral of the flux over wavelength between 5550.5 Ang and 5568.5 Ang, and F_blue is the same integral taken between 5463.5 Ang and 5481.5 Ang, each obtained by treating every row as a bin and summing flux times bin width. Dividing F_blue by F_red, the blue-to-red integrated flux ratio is 1.06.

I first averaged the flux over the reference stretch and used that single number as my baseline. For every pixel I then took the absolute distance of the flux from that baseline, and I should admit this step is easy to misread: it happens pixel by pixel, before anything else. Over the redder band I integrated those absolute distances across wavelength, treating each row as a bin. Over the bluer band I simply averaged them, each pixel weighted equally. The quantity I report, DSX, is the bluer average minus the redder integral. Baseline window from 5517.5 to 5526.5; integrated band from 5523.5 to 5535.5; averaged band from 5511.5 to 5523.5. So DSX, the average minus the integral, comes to -7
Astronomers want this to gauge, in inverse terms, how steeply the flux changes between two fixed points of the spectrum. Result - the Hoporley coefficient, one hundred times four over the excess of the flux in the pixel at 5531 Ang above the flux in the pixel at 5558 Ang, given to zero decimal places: 563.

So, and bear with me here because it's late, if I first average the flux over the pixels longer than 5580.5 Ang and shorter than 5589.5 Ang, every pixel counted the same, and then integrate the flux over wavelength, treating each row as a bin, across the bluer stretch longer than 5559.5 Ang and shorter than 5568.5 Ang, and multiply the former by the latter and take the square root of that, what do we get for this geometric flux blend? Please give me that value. 31.7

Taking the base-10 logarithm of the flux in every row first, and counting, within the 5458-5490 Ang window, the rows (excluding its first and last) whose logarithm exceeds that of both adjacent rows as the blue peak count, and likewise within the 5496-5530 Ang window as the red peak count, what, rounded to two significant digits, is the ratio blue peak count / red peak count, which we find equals 1.0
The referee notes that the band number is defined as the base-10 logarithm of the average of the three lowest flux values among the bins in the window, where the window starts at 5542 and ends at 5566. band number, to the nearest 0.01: 1.04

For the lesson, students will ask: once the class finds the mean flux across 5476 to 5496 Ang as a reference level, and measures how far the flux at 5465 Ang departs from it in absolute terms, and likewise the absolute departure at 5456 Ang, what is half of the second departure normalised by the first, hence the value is 1.6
